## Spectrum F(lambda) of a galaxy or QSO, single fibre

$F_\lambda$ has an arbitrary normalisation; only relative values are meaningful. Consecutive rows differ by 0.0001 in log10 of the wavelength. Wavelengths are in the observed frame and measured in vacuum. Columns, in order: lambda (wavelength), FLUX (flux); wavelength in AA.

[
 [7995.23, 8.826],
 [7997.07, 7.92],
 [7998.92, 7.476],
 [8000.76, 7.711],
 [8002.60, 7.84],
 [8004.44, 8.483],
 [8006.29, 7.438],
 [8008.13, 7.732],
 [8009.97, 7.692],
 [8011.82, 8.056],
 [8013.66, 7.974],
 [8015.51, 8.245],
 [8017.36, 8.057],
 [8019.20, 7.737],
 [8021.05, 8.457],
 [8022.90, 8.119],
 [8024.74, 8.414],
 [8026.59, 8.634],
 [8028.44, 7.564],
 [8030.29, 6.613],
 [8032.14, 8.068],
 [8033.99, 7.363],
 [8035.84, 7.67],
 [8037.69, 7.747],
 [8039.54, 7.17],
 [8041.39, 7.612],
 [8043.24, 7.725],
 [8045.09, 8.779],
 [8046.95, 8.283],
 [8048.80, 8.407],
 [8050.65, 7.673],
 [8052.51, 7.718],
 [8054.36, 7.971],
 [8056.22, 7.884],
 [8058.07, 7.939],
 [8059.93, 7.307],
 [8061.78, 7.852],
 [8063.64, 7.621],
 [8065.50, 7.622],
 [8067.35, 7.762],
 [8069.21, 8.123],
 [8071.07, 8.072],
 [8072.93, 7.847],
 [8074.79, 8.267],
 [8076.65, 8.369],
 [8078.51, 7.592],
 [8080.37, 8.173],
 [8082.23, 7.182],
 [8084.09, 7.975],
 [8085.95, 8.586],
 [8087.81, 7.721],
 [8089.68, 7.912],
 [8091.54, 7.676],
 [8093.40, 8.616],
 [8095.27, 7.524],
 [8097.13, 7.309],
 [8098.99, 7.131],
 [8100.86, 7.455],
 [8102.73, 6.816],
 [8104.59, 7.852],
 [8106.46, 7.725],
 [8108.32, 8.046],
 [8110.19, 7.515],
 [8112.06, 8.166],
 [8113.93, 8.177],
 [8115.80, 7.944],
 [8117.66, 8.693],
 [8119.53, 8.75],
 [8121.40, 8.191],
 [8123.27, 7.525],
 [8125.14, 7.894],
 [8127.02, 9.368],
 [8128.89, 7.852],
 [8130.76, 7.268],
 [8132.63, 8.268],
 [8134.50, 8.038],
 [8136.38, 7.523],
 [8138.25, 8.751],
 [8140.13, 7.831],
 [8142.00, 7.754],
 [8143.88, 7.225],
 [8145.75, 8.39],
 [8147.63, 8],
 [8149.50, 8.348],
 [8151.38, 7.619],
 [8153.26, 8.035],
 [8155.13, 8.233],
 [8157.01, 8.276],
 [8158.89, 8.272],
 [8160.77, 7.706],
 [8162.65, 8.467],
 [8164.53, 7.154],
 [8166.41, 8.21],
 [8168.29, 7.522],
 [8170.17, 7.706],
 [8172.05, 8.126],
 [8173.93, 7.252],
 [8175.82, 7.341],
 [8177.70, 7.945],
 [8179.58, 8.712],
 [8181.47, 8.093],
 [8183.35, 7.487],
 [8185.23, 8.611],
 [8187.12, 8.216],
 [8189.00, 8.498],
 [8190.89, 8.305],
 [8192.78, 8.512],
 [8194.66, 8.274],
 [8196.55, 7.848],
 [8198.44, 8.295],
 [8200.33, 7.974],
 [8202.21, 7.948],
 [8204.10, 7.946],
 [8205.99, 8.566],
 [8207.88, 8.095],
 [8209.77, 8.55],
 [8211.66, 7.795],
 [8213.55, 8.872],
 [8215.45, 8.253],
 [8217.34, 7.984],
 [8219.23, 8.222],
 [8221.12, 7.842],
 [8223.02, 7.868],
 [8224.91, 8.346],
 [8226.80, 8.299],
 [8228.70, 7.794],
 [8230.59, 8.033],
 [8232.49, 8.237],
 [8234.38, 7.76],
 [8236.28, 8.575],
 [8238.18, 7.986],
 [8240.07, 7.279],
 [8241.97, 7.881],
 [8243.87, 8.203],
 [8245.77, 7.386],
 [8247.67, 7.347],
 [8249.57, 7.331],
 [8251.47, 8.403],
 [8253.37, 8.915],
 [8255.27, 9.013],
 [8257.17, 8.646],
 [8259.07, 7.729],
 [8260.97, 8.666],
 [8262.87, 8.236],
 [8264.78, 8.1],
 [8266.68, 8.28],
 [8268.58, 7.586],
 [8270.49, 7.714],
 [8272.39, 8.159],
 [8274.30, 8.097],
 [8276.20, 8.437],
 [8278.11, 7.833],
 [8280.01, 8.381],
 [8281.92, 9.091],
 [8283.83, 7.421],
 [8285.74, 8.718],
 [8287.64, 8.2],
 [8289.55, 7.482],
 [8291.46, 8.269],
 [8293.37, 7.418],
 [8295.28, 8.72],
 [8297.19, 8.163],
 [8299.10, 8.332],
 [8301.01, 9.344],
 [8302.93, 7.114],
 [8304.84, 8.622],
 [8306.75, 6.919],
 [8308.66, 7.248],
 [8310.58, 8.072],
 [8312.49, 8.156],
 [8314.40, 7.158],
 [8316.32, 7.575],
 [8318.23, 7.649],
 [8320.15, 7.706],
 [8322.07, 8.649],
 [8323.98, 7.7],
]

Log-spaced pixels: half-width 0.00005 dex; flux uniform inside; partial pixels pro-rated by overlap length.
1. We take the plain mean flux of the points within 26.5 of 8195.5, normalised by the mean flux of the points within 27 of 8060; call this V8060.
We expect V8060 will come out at 1.031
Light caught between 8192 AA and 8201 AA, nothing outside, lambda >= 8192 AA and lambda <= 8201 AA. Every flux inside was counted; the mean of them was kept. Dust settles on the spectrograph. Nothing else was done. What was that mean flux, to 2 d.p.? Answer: 8.18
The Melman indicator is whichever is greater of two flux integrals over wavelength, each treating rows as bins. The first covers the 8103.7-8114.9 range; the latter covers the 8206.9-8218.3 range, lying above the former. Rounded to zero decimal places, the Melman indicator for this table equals 94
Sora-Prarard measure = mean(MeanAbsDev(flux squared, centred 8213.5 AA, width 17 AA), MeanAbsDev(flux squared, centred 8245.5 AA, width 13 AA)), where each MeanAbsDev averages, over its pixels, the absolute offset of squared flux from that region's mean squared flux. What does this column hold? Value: 5.5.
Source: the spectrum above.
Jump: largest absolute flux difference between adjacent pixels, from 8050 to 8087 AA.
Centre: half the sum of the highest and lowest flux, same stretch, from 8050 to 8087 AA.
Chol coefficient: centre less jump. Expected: 6.89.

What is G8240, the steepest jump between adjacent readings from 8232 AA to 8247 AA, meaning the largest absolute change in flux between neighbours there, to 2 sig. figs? 0.82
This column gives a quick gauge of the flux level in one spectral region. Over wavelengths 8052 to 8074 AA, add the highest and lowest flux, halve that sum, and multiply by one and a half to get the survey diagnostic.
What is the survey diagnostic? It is 11.6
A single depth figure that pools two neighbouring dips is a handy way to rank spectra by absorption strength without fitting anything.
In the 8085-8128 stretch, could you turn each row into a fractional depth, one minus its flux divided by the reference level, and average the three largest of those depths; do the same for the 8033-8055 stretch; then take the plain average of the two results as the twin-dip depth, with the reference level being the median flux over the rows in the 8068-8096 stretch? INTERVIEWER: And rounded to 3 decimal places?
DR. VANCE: 0.093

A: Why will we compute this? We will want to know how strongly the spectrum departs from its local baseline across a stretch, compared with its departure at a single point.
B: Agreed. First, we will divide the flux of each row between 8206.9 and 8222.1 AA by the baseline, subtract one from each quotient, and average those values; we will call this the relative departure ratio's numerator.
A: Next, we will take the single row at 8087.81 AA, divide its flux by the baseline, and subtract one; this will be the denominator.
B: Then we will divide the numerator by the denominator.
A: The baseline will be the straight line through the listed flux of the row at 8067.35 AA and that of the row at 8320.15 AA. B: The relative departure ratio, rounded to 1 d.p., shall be -13.0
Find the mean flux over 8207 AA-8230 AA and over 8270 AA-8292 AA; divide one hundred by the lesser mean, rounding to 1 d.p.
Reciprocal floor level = 12.3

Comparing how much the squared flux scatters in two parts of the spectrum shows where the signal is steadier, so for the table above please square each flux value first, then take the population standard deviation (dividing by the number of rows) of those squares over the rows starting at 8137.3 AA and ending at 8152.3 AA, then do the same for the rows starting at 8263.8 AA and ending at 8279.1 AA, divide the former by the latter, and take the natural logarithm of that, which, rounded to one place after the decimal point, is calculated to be 0.5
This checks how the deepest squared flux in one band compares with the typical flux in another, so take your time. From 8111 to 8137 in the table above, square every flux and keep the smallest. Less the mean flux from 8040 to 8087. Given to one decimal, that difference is 44.9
